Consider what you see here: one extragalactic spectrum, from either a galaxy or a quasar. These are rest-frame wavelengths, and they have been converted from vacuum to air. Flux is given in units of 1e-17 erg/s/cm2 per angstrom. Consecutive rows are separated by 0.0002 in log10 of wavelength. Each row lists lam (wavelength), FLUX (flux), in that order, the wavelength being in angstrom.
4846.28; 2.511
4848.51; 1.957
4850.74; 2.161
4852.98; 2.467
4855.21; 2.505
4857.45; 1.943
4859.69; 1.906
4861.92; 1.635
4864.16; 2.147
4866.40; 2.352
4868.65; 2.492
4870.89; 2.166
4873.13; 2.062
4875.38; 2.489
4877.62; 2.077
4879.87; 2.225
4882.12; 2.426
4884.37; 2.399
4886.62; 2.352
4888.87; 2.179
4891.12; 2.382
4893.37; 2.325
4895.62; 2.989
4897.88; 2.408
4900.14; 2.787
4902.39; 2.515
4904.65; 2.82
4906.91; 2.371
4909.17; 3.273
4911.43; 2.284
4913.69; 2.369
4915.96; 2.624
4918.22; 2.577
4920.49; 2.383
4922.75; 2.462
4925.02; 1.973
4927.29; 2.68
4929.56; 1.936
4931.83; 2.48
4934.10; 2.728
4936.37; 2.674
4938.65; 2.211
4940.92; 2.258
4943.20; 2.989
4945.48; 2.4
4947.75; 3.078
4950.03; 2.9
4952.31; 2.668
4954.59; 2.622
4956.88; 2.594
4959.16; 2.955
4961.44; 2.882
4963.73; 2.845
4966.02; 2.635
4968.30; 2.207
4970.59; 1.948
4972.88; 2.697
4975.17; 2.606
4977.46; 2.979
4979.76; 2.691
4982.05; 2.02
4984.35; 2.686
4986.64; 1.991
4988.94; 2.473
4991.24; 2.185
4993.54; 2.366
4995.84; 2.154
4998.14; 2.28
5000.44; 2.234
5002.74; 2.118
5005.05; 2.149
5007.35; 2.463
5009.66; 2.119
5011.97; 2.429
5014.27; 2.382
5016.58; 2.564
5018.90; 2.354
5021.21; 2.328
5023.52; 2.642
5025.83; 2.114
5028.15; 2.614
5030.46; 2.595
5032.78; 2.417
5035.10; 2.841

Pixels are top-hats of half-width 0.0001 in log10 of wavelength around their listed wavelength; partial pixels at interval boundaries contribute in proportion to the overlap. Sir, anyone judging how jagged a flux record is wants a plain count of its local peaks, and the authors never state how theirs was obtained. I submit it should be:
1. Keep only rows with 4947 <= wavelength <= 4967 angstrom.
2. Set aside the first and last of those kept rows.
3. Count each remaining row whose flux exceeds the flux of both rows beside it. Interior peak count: 1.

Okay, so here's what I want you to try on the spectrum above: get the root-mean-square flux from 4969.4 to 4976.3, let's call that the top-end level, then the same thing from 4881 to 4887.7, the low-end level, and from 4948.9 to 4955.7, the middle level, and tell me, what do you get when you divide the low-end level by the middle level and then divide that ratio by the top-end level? 0.359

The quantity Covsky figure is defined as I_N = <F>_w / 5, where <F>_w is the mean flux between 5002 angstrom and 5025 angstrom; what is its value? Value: 0.471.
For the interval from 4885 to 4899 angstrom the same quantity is 0.488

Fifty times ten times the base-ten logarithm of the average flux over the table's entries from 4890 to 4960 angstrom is 205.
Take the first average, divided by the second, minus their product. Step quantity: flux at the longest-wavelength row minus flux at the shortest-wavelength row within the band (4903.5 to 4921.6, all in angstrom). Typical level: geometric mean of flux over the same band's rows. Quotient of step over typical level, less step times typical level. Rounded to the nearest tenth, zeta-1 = 1.0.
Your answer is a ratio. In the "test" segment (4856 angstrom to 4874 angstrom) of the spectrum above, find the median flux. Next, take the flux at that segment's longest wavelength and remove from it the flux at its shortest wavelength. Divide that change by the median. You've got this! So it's 0.06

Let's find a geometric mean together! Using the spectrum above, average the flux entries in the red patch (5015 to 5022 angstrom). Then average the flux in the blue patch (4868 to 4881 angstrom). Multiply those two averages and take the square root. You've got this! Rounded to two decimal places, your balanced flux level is 2.33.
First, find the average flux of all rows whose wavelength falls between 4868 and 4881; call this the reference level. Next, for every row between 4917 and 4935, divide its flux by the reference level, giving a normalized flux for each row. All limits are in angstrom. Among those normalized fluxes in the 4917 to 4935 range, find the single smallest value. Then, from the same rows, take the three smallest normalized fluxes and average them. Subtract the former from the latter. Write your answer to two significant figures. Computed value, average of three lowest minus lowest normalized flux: 0.072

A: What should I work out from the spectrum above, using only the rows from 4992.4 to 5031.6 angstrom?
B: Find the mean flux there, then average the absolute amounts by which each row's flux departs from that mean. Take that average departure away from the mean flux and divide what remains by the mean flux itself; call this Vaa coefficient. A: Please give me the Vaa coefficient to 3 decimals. 0.936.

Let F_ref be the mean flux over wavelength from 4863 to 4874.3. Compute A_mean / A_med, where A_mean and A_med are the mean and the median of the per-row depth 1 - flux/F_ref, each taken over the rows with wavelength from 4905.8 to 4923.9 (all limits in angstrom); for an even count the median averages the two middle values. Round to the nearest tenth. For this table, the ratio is 1.7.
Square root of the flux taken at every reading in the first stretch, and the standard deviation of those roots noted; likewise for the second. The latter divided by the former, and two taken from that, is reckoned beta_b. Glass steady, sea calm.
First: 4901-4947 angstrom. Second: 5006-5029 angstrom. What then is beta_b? -1.4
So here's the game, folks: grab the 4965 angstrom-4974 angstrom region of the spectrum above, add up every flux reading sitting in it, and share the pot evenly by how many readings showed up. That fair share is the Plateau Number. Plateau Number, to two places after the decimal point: 2.37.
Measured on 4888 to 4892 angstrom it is 2.28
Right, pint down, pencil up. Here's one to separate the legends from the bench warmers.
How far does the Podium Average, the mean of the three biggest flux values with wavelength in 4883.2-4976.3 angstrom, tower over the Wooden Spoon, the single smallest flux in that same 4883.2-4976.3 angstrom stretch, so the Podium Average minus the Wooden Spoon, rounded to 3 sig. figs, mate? 1.18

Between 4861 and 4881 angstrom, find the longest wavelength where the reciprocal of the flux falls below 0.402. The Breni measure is 4875.38 angstrom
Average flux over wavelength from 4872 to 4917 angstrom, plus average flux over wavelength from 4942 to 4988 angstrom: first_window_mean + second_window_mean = 5.09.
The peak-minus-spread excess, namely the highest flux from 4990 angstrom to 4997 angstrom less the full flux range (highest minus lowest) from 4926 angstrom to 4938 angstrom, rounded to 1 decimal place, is 1.6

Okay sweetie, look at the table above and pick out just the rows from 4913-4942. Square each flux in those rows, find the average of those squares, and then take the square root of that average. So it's 2.42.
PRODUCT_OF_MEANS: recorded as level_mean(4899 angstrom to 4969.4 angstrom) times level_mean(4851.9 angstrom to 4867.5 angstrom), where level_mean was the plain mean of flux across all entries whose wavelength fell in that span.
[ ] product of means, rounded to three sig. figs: 5.53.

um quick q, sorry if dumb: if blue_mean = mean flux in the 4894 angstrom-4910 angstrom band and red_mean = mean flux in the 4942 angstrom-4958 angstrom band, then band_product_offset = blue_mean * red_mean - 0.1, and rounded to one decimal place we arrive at 7.4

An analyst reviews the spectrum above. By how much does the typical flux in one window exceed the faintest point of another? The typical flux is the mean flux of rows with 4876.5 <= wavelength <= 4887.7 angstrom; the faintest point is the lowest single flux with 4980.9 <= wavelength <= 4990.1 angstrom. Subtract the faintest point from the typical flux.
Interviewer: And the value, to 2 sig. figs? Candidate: 0.30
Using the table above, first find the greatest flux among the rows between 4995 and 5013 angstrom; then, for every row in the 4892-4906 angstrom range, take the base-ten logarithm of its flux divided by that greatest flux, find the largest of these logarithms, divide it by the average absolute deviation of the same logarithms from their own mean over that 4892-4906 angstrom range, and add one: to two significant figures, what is 3.3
